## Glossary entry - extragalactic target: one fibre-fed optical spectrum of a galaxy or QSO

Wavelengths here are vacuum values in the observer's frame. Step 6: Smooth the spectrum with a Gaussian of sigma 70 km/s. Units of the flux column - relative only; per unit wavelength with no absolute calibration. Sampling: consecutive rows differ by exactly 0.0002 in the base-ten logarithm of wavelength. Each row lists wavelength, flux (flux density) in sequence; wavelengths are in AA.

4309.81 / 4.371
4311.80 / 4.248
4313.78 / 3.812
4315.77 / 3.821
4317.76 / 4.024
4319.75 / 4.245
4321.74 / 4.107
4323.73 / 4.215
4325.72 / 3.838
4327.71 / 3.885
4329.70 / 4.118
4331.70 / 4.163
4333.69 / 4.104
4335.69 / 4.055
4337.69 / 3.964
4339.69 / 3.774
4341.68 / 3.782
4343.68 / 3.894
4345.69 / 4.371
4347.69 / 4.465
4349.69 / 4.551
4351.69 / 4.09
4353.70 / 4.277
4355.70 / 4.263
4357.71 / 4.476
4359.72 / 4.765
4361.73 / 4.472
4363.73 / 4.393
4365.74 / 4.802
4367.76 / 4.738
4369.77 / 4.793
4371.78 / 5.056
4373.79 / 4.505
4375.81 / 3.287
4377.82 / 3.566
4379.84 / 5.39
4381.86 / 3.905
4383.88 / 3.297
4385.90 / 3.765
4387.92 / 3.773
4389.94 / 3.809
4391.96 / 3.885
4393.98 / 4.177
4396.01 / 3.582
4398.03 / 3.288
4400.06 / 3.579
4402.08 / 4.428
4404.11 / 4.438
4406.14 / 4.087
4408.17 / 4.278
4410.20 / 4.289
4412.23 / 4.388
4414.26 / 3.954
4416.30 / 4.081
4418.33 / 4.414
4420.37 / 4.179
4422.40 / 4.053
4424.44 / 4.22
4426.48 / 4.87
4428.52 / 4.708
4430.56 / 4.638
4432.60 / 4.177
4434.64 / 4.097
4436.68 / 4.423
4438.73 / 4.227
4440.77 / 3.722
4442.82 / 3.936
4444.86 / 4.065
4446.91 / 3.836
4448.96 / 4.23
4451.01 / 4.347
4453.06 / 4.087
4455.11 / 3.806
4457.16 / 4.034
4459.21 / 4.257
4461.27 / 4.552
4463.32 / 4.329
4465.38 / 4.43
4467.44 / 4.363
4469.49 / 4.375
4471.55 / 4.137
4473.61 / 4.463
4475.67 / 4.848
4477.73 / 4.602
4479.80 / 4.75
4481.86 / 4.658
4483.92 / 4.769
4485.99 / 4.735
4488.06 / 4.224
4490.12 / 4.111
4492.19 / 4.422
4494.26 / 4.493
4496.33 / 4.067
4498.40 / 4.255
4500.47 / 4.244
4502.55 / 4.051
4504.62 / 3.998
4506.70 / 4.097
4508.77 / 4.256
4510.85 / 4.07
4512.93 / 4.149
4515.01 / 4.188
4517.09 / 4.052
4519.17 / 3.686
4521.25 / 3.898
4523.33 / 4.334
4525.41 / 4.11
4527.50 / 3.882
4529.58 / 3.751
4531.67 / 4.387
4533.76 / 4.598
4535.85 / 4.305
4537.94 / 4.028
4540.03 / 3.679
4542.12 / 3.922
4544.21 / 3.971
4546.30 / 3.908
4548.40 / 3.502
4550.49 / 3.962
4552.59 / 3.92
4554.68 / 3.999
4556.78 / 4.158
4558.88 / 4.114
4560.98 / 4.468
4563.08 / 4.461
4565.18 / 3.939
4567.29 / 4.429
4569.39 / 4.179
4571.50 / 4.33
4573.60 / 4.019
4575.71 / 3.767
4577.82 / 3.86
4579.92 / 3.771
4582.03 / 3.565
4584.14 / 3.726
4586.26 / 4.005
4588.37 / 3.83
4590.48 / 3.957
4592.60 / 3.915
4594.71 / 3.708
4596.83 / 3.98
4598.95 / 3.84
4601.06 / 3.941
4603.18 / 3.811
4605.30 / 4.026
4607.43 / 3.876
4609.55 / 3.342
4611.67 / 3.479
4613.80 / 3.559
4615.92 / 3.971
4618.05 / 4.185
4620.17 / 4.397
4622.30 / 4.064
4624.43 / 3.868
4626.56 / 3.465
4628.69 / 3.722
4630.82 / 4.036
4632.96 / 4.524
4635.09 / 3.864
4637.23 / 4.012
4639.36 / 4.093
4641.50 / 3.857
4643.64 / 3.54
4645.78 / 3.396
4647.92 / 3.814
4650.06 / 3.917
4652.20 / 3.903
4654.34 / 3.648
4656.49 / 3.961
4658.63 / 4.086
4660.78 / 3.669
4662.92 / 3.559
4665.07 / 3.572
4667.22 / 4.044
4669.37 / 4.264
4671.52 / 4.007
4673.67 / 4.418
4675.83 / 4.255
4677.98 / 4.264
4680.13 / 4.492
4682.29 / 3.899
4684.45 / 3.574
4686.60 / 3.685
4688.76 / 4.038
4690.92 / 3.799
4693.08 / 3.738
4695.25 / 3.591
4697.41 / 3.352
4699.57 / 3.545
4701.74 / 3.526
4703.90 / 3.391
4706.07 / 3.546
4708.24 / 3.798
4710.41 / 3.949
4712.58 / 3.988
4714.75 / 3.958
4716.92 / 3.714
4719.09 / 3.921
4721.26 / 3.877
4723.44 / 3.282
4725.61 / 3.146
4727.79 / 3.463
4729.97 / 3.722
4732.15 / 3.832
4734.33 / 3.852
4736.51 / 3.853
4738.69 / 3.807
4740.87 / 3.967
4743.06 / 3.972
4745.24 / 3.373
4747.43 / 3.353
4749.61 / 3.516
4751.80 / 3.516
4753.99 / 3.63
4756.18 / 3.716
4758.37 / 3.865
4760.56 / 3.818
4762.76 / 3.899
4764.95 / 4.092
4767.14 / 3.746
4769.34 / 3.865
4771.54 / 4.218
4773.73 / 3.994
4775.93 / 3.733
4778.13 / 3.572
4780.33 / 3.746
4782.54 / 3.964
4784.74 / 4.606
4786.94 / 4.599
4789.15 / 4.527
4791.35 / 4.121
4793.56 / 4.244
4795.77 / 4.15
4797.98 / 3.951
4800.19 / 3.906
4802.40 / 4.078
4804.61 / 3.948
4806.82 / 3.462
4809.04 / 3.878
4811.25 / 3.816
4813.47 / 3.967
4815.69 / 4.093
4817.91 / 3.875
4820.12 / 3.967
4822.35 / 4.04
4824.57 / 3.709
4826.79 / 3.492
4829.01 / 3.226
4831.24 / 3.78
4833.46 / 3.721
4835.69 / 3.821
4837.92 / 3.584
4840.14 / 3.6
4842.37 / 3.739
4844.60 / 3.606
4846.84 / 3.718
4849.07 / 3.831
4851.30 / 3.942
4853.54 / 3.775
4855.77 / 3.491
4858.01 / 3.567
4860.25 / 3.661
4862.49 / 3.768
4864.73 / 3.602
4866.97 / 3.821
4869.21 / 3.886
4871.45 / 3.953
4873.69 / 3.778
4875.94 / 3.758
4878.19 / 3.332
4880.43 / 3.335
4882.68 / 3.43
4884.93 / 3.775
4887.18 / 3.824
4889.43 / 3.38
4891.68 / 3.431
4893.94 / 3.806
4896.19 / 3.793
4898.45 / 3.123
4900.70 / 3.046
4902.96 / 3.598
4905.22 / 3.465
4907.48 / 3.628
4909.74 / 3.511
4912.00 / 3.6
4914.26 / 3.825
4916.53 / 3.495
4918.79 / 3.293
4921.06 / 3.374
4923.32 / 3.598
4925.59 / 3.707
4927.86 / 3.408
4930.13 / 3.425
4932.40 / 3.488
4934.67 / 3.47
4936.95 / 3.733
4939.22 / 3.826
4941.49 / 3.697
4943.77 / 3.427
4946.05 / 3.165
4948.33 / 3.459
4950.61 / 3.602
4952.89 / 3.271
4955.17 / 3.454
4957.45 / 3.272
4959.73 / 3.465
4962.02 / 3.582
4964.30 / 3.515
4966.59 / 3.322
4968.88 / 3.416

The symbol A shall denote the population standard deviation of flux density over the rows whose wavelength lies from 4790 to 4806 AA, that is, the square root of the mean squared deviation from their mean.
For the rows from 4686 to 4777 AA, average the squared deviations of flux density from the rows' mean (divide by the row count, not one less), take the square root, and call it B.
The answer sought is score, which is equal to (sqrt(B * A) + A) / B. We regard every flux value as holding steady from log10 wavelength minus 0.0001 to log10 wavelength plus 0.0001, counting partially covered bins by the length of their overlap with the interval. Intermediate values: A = 0.12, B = 0.238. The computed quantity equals 1.2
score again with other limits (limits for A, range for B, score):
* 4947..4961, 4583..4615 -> 1.4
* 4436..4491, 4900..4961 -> 2.9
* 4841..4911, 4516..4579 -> 1.8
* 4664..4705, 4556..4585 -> 2.3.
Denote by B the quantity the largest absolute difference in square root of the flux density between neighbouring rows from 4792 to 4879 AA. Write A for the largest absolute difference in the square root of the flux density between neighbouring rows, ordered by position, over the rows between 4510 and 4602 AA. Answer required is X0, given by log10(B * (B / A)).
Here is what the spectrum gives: -0.86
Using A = 0.158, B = 0.148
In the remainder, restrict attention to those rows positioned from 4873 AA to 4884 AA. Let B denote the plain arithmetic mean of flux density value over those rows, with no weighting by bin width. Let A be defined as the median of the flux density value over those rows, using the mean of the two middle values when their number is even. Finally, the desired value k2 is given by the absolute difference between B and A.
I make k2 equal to 0.097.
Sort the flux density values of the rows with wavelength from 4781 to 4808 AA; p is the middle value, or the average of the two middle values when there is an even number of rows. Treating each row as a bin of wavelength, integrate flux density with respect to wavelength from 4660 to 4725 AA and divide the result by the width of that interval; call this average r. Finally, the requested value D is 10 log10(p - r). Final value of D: -6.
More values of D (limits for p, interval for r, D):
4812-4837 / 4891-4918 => -5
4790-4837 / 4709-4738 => -8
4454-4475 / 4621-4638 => -4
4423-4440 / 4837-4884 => -2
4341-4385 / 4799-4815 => -3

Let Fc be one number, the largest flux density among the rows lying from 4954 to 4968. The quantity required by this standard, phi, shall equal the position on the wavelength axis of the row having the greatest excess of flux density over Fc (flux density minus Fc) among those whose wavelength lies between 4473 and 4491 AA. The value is 4475.67 AA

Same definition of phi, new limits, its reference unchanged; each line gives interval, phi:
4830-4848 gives 4835.69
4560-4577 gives 4560.98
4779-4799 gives 4784.74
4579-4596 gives 4586.26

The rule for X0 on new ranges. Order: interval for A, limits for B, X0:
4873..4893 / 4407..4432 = -0.70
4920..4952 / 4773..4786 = -0.53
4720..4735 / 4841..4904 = -0.68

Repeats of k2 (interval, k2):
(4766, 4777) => 0.046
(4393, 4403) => 0.229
